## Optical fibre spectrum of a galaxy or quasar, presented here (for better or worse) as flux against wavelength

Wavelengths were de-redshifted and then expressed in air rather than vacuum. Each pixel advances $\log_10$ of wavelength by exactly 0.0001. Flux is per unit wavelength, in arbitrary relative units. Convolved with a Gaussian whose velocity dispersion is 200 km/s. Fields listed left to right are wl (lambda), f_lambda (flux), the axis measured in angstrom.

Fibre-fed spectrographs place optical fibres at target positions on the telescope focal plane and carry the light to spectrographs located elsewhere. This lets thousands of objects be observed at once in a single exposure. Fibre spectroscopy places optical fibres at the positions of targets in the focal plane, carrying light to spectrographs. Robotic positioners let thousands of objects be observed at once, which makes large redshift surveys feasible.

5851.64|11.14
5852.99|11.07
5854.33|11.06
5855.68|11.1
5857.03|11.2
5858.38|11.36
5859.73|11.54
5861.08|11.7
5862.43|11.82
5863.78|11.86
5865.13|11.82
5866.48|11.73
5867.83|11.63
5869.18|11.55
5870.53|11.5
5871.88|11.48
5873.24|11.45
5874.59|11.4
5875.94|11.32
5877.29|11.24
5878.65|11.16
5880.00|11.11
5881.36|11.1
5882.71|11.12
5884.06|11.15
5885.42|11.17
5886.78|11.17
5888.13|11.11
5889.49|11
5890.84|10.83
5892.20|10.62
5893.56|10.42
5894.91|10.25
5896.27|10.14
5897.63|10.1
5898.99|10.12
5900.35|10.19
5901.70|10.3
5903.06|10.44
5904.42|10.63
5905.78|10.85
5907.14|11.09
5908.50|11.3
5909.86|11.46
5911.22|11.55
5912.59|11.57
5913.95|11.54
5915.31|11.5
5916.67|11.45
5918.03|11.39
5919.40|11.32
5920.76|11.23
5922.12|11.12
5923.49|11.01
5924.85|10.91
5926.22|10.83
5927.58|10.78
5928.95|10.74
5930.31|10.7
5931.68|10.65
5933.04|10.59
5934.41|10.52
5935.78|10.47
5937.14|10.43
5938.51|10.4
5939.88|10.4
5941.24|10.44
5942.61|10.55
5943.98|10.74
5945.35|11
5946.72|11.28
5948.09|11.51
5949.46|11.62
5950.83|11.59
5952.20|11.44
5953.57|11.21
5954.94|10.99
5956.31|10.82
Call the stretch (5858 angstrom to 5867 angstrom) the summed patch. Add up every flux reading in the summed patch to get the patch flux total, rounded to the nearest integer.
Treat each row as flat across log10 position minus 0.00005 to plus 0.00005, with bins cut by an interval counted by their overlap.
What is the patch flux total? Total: 82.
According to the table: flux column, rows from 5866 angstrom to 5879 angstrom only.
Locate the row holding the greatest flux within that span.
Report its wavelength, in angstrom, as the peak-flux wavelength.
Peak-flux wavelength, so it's 5866.48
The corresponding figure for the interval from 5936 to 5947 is 5946.72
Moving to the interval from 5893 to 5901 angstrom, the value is 5893.56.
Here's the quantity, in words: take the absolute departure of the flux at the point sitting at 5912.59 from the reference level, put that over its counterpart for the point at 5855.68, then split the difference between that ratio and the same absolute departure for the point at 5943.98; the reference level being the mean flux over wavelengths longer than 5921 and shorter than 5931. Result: 1.6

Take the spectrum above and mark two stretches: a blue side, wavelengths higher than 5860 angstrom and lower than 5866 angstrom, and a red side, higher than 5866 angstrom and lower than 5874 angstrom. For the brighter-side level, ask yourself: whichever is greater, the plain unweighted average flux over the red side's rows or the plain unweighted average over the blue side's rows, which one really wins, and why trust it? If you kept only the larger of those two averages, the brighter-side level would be 11.8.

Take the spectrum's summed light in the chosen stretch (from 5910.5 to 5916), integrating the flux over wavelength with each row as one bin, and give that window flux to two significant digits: 63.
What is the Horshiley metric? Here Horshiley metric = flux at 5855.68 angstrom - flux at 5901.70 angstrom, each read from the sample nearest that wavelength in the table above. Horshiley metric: 0.8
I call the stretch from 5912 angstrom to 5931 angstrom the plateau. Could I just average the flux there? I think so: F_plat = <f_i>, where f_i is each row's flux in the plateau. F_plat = 11.1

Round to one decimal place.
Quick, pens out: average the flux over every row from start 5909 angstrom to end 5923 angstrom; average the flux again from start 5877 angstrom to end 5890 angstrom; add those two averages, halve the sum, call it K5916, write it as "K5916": 11.3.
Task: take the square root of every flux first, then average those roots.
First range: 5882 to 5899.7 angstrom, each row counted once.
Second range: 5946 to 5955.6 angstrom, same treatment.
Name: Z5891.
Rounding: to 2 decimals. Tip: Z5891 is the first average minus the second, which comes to -0.10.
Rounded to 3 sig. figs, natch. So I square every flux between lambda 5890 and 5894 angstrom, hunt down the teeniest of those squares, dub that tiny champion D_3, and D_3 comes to 109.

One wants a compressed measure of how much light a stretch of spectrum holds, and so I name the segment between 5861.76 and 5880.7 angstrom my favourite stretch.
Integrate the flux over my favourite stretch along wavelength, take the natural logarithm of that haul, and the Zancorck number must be 5.38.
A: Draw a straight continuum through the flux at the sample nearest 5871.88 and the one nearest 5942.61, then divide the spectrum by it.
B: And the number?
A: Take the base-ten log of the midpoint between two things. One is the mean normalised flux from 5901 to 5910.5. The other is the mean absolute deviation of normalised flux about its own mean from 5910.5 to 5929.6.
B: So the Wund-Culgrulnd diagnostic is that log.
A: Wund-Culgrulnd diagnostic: -0.299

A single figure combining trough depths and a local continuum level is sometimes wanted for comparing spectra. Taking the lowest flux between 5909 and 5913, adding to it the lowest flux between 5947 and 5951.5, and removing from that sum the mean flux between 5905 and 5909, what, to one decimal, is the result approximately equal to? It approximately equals 11.9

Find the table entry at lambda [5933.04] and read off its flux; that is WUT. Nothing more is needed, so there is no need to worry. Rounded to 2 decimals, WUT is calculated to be 10.59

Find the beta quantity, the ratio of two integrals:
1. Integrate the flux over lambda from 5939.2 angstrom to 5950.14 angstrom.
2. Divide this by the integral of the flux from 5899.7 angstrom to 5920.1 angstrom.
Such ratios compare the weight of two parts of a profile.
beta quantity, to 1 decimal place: 0.5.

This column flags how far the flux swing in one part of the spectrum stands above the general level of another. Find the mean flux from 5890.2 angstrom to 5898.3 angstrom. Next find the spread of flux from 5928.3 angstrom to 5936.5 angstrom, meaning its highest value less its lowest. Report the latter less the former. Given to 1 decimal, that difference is -10.1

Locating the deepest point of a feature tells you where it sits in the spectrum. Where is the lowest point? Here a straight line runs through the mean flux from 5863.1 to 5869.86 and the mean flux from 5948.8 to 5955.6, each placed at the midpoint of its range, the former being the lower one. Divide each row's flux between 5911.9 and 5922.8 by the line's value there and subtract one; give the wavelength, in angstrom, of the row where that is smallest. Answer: 5922.12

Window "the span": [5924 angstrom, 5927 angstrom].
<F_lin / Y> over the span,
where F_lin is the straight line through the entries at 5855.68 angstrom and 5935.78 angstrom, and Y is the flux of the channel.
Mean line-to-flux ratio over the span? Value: 0.971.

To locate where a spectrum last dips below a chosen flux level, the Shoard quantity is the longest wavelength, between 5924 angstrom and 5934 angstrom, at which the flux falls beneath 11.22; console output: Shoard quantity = 5933.04 angstrom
